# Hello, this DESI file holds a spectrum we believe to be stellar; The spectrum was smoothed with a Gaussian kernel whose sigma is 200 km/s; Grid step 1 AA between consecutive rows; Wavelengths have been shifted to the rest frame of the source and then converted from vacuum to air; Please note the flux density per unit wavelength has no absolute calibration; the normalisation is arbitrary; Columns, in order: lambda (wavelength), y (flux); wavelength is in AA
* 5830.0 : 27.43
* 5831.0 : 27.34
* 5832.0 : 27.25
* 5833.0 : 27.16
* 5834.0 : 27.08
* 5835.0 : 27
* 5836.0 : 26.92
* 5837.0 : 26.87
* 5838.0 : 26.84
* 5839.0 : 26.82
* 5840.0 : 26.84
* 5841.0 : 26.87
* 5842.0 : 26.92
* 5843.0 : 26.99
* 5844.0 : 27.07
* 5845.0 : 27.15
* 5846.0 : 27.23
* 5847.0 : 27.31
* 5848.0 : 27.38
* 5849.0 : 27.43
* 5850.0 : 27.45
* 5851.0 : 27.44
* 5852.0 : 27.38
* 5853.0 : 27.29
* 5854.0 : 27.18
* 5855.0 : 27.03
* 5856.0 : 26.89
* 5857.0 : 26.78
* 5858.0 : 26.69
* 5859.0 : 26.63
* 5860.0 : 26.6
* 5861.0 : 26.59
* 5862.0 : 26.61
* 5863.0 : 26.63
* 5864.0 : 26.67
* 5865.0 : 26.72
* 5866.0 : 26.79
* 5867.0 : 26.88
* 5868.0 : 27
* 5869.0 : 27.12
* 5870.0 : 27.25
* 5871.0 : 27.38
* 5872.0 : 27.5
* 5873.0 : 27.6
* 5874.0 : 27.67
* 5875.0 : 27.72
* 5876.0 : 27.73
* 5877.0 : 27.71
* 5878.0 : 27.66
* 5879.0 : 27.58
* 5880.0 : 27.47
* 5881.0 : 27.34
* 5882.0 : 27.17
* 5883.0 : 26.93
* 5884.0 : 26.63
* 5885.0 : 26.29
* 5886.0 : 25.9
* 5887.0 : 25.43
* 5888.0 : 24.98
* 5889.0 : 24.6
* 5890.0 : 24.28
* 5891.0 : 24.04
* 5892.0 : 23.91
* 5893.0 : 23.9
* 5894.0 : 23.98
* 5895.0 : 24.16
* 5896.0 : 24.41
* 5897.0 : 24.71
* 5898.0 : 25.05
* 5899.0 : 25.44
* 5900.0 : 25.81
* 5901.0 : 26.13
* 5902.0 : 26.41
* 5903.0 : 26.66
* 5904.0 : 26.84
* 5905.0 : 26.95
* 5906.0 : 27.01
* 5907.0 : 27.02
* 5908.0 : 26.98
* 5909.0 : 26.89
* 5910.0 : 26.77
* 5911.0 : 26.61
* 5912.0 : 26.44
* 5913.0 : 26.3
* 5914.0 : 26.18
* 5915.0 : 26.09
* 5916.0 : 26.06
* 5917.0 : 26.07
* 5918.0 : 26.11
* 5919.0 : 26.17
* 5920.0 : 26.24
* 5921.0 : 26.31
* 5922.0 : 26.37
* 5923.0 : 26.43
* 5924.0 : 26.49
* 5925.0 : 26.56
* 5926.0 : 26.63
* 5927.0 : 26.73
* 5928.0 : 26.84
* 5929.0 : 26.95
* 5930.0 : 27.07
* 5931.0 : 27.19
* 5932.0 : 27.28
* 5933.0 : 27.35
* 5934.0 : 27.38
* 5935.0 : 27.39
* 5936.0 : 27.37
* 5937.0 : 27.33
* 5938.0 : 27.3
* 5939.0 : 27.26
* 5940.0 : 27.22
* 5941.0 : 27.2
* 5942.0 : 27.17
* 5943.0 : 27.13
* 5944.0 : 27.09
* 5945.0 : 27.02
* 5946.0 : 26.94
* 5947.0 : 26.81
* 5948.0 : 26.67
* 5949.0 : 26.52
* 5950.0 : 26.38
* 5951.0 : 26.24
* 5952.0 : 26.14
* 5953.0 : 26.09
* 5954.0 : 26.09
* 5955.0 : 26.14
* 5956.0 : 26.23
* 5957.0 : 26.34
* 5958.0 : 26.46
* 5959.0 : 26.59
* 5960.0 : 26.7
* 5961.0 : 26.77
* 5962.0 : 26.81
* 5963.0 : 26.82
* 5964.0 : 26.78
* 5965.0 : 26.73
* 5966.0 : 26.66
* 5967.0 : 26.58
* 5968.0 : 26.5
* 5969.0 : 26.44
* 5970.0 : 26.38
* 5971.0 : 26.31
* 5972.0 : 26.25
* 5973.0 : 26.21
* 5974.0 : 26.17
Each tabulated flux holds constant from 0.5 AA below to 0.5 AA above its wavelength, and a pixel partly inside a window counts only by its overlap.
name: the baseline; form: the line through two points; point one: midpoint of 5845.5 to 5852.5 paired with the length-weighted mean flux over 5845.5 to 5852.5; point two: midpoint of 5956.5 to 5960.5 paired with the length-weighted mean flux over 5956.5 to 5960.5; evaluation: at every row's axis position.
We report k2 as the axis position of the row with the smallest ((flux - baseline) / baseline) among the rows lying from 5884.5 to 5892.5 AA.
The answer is 5892.0 AA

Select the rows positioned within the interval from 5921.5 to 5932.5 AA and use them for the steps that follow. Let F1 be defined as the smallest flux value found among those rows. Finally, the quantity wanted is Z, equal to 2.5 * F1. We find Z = 65.9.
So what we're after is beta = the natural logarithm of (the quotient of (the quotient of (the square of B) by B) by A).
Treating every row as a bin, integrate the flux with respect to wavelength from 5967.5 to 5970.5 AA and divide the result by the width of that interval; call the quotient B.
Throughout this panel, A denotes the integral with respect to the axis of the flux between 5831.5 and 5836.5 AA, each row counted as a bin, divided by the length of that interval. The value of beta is -0.024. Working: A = 27.1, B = 26.4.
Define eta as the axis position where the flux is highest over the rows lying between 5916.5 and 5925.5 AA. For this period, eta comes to 5925.0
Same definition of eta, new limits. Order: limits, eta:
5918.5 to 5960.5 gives 5935.0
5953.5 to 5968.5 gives 5963.0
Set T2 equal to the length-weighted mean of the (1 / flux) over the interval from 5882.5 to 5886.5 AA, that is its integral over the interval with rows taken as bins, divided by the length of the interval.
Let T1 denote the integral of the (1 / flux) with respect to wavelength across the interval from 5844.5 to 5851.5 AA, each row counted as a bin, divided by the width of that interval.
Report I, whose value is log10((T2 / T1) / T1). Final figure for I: 1.45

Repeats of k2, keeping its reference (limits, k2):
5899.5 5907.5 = 5900.0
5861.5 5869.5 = 5862.0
